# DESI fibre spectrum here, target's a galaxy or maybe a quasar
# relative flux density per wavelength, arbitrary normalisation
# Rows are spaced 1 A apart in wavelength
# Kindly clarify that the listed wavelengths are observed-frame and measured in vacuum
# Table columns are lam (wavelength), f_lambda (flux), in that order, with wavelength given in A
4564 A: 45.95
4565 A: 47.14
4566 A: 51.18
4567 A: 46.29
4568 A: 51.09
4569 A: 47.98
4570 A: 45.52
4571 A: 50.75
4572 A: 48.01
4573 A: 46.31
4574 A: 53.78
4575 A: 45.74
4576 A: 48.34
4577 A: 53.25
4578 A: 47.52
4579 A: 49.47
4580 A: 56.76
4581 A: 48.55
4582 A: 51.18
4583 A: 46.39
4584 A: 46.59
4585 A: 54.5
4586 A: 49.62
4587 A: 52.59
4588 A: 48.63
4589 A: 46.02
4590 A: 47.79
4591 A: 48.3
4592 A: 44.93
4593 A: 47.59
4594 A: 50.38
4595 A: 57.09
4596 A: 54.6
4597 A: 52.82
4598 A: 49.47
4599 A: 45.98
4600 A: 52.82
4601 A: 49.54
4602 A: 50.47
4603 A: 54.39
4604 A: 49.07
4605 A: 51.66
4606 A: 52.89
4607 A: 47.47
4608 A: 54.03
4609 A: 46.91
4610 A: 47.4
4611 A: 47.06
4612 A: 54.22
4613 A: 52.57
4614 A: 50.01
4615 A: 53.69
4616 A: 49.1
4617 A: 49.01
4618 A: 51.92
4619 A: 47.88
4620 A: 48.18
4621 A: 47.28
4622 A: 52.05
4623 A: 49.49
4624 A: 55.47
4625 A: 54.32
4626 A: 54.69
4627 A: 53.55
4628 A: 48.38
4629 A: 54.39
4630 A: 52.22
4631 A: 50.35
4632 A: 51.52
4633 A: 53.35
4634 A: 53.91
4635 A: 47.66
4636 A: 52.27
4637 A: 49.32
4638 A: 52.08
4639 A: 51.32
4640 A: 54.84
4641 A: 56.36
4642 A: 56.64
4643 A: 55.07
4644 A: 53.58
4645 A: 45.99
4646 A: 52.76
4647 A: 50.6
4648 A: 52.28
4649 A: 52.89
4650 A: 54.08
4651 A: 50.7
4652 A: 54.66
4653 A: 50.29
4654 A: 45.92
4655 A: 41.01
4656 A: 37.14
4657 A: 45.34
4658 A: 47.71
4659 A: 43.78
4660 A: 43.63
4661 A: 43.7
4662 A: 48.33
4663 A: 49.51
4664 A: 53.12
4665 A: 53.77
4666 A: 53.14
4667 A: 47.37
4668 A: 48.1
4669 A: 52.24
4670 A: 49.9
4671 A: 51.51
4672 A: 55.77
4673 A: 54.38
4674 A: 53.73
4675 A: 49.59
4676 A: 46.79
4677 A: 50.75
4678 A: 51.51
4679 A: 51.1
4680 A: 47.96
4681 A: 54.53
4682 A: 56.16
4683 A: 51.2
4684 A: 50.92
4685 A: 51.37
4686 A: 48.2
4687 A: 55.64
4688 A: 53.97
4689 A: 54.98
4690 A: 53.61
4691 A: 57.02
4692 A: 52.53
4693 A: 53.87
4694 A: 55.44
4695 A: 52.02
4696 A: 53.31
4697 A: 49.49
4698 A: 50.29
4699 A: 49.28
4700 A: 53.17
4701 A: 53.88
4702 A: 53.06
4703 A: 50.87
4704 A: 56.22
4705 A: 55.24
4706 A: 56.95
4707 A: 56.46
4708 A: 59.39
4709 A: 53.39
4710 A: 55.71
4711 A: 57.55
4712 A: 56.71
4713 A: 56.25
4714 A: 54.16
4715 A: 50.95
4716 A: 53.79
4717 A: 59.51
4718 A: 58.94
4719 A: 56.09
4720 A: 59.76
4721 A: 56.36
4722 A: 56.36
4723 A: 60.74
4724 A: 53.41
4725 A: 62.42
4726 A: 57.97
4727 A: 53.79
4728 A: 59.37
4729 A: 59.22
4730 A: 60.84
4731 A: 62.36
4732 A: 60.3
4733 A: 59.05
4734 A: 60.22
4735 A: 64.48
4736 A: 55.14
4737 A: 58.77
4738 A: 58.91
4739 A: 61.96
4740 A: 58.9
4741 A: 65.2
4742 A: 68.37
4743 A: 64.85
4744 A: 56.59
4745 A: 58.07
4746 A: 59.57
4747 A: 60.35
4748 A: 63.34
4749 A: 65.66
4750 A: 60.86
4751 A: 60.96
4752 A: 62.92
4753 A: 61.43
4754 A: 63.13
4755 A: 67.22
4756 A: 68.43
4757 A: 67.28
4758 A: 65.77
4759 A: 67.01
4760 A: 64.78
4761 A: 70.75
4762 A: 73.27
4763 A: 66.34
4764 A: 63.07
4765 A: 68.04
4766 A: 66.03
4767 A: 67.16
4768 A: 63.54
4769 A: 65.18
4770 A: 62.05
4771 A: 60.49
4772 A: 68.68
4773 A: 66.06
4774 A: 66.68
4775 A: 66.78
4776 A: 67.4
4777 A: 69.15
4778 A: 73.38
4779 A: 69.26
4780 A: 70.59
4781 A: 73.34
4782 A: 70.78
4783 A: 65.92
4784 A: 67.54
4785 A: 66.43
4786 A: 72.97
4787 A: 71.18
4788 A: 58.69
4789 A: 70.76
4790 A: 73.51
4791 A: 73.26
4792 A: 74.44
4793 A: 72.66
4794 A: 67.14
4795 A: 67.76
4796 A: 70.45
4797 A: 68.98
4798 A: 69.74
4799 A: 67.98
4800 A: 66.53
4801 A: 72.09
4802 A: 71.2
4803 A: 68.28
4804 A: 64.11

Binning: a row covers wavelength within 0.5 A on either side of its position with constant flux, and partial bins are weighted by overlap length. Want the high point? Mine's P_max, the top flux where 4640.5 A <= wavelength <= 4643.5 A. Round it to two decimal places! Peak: 56.64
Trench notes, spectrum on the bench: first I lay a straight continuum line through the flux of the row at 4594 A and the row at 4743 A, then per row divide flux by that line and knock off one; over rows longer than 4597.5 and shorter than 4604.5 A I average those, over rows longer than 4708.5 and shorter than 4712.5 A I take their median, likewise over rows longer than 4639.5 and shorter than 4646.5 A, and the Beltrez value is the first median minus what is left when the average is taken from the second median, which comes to -0.10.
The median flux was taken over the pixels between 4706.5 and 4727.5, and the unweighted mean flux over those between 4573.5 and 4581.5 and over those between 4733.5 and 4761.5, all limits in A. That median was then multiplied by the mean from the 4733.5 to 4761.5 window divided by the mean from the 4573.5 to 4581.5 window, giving 70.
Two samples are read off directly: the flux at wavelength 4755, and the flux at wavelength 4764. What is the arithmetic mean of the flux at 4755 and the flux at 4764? 65.1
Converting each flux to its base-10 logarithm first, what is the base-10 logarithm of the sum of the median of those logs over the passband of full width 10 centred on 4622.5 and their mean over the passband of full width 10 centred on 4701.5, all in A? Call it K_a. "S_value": 0.5363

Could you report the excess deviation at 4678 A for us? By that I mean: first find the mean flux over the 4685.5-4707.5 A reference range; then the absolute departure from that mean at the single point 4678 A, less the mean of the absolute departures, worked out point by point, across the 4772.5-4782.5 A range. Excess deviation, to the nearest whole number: -14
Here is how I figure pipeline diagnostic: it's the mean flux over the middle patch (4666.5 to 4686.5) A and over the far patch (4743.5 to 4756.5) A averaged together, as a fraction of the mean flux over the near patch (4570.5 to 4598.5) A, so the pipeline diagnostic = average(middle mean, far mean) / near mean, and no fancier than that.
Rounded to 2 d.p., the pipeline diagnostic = 1.14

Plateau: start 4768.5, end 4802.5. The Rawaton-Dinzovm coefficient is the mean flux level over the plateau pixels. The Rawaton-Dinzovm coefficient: 69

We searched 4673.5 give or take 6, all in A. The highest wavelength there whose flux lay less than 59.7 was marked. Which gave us 4679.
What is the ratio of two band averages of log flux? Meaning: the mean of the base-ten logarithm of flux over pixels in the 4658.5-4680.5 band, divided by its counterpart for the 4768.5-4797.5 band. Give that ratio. 0.92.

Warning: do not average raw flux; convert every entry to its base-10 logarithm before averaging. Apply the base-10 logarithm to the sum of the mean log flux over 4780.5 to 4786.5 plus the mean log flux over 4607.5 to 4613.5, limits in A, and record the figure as 0.549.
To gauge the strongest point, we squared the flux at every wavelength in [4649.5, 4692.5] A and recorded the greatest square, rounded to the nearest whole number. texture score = 3251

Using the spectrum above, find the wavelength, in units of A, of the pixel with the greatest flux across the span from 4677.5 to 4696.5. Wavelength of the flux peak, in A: 4691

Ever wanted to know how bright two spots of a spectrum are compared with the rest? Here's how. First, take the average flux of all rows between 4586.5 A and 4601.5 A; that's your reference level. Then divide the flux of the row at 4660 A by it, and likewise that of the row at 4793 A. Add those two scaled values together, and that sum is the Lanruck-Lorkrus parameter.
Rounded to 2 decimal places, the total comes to 2.33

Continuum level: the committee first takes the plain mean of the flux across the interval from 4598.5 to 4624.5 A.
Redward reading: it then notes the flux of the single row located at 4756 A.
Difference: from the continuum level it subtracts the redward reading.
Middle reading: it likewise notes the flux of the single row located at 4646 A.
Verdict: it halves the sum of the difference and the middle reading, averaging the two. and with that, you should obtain 17.4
